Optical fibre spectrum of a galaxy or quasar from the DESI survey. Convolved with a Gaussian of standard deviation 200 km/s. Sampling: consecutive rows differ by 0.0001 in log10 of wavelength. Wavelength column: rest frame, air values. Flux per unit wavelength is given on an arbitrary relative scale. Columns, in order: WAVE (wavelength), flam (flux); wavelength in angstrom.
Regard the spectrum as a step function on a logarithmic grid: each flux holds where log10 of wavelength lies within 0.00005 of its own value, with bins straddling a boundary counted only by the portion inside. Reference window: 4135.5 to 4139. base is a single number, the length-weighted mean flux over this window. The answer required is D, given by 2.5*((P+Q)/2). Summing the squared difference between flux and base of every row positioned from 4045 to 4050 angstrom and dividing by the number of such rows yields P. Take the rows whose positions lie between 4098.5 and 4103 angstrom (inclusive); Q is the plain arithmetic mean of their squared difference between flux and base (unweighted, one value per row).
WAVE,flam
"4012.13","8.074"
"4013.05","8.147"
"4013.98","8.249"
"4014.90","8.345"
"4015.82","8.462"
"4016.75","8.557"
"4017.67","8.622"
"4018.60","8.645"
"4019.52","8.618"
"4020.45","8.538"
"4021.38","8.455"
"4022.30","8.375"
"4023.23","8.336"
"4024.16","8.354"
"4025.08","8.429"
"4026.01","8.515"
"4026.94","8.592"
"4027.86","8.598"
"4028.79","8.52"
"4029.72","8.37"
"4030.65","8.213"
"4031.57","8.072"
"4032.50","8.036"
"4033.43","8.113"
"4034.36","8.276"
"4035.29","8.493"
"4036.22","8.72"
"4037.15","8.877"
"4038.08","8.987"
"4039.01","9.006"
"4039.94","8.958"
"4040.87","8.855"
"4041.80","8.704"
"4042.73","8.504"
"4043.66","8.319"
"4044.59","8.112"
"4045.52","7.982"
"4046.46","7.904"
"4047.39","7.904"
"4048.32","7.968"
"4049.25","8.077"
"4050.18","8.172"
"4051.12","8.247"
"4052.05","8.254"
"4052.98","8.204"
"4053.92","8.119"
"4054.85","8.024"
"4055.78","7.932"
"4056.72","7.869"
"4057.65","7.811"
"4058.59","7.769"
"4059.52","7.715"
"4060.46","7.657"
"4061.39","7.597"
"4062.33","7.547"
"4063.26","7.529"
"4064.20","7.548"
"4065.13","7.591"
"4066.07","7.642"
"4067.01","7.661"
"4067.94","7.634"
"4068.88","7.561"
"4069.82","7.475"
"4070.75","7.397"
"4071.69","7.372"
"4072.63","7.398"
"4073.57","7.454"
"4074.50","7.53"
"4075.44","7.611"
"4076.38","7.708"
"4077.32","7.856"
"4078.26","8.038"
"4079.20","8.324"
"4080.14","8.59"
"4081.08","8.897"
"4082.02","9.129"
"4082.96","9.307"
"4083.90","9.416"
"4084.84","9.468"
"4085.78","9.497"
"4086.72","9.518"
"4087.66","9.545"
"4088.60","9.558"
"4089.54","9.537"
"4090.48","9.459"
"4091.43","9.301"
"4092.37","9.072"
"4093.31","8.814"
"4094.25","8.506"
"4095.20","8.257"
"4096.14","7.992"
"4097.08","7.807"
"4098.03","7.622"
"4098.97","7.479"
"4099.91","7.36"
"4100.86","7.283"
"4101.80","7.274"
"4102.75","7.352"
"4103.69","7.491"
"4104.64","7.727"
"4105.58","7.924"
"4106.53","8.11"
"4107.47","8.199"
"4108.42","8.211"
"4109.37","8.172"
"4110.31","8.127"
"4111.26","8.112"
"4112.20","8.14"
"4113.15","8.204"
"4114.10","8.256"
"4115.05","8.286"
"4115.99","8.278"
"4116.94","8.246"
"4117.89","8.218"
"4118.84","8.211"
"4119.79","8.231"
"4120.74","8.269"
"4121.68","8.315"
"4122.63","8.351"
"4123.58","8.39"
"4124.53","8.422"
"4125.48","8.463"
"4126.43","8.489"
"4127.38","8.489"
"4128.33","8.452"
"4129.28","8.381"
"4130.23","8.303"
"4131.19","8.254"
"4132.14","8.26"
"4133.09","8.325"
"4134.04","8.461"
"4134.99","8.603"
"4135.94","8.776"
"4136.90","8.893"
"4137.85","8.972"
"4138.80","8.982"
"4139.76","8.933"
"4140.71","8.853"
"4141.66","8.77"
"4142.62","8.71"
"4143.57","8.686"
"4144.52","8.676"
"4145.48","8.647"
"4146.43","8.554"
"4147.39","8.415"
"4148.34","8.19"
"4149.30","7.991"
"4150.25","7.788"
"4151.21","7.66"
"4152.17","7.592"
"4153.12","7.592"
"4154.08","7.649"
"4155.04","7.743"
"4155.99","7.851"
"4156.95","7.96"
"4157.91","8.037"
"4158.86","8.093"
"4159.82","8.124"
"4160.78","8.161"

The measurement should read 4.1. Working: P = 0.9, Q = 2.4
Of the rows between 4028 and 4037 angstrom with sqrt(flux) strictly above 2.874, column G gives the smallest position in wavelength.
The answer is 4028.79 angstrom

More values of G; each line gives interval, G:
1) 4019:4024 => 4019.52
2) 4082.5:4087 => 4082.96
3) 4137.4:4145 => 4137.85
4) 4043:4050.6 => 4043.66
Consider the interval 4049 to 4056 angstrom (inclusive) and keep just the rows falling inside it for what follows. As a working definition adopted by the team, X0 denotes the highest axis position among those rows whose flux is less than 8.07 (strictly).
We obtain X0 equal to 4055.78 angstrom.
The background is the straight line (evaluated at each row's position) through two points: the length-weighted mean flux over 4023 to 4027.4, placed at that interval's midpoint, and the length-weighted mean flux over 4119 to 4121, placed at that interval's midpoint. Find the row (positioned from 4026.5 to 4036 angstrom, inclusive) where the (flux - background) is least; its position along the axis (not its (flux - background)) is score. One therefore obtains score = 4032.50 angstrom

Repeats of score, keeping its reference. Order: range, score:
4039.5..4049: 4046.46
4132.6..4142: 4133.09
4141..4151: 4150.25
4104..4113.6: 4104.64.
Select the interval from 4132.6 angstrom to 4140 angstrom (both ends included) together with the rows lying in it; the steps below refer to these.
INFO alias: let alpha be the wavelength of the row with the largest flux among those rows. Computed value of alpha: 4138.80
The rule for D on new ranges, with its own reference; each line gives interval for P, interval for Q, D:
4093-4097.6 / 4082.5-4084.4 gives 0.9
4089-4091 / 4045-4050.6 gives 1.5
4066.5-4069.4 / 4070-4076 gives 4.6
